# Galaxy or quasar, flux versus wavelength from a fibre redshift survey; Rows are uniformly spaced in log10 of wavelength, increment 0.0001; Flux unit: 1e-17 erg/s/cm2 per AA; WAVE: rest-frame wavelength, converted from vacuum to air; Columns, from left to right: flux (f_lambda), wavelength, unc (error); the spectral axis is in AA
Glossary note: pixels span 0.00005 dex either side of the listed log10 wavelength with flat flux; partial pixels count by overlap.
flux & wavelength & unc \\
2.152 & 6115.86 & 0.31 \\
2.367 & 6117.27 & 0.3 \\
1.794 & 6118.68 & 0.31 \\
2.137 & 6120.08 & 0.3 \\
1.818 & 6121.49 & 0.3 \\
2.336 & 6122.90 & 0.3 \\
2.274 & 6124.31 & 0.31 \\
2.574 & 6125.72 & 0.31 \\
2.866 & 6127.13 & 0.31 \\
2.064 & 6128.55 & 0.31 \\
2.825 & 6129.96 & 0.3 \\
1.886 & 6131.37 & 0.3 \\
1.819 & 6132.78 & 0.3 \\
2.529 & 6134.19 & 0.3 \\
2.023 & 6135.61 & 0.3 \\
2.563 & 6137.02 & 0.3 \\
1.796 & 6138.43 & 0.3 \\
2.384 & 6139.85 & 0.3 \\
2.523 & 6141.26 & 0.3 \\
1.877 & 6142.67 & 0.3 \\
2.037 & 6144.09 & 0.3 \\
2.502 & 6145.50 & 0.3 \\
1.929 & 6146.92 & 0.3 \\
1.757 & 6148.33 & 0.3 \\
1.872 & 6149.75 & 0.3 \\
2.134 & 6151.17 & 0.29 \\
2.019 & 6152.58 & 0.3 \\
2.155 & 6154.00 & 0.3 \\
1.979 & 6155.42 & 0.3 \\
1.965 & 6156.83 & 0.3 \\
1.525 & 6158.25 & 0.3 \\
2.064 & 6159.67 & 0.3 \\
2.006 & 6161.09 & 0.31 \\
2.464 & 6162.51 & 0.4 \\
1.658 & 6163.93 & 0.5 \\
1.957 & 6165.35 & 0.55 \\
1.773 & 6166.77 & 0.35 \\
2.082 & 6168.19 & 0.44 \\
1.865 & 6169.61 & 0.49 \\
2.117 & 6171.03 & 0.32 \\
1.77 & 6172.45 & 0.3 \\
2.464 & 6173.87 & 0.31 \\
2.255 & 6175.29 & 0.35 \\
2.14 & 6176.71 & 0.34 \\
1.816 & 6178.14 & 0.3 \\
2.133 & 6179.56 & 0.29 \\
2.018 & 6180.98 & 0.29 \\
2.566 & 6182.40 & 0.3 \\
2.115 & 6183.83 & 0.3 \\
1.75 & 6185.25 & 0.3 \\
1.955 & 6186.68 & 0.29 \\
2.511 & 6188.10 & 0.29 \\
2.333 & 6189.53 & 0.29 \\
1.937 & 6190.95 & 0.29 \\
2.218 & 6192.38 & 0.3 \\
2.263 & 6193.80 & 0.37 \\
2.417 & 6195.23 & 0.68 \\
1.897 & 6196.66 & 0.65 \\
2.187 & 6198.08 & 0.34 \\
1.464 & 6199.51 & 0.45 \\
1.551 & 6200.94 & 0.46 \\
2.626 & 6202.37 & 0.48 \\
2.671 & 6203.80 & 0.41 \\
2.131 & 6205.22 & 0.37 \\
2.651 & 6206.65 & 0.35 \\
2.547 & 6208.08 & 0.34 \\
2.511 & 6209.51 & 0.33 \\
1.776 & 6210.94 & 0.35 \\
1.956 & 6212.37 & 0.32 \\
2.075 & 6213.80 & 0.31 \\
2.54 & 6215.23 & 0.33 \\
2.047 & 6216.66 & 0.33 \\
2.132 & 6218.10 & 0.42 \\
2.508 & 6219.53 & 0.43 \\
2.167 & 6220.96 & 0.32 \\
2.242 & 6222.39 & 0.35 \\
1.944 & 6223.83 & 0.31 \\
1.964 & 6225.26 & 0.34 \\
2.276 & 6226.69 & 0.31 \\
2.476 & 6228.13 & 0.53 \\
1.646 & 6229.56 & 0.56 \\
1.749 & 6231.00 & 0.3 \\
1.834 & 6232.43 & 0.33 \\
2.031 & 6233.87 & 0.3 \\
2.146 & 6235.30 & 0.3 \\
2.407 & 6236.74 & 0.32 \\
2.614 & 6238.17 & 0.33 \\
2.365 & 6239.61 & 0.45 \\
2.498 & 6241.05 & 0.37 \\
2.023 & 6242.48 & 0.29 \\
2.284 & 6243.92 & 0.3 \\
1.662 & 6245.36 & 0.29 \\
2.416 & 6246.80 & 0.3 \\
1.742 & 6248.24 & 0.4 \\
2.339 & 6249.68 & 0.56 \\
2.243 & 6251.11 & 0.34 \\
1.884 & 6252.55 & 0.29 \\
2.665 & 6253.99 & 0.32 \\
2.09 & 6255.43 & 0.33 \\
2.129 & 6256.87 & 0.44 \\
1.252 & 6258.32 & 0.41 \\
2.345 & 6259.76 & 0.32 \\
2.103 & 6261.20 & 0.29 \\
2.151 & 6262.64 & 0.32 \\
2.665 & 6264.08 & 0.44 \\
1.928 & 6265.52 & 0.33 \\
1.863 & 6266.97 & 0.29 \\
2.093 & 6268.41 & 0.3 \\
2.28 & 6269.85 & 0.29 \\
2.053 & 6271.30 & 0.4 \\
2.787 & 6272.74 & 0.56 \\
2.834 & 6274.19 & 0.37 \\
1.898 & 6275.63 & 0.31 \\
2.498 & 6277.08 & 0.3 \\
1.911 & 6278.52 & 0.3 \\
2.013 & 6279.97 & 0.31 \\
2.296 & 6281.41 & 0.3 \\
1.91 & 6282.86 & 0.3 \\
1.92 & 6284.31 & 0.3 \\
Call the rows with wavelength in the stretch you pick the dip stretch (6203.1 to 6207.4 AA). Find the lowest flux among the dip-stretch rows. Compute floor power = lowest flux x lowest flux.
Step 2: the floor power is 4.54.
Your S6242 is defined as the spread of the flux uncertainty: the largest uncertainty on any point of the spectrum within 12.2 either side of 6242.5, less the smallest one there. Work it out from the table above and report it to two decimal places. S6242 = 0.27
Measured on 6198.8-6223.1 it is 0.17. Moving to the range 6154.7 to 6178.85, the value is 0.25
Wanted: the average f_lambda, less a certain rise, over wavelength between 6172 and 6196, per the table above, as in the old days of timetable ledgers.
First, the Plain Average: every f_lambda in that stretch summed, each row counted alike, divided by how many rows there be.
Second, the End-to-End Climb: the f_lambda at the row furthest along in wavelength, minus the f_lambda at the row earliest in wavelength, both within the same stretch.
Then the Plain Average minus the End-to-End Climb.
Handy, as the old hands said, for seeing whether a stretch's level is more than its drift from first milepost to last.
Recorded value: 1.5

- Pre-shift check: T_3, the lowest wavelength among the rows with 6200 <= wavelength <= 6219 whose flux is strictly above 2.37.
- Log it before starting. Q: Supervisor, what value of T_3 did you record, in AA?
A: 6202.37 AA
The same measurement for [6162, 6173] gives 6162.51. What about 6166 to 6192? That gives 6173.87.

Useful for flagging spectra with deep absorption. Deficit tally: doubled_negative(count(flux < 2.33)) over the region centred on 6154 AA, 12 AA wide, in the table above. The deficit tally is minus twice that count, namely -18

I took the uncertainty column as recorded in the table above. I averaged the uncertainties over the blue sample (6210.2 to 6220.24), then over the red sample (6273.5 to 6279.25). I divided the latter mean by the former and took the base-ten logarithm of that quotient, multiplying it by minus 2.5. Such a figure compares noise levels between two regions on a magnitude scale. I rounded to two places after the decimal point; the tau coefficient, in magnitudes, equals 0.11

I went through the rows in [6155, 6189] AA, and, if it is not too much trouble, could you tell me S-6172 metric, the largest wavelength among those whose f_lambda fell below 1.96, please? 6186.68 AA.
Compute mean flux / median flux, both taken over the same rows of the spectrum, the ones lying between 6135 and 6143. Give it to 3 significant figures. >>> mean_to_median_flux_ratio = 1.00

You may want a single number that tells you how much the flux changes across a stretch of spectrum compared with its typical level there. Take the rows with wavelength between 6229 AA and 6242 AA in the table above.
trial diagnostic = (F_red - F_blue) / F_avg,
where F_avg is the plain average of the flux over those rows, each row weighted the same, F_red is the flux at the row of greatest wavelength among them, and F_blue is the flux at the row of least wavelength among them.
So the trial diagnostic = 0.40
